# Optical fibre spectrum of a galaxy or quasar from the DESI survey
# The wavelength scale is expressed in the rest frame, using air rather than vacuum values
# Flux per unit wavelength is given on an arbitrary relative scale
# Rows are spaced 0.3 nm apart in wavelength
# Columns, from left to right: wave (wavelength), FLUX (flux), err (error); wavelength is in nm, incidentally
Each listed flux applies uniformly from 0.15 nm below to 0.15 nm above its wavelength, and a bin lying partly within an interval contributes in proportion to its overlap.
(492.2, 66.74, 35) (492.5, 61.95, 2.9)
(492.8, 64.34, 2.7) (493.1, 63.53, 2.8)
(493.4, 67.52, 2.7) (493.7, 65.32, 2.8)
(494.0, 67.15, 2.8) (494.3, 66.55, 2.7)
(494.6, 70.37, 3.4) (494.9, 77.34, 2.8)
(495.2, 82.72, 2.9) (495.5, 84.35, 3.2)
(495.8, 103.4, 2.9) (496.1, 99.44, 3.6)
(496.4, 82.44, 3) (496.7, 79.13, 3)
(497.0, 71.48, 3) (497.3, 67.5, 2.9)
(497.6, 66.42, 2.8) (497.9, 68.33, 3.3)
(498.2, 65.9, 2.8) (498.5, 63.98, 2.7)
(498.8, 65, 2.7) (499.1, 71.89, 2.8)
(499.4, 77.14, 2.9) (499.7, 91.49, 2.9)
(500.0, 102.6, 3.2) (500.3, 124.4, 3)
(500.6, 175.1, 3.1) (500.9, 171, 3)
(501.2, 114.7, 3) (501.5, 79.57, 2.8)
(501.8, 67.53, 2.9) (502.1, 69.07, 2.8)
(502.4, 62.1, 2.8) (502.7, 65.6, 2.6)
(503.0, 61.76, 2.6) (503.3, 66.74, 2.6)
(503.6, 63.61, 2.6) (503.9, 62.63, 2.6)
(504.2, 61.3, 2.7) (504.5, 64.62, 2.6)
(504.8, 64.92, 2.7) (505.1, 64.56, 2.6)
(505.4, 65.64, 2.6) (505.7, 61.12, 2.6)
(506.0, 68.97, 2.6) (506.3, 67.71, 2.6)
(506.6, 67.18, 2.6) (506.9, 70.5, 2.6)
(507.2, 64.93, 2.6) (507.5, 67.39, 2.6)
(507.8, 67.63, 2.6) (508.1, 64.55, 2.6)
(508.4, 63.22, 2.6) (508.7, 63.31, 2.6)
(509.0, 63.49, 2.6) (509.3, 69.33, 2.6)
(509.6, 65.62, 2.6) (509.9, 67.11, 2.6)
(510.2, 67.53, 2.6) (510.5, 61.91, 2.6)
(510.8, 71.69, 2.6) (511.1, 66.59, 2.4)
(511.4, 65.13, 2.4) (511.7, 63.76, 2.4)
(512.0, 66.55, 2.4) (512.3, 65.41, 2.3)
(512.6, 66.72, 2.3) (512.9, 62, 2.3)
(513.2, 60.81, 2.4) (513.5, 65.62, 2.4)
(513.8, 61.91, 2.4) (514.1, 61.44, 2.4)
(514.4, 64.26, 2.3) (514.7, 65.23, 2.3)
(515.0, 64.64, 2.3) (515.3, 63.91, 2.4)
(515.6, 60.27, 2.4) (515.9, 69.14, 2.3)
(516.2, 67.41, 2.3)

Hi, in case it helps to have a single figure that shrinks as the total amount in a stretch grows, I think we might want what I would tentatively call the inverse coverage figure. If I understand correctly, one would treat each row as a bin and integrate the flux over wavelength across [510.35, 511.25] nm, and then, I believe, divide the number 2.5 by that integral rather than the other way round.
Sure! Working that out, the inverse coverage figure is 0.0416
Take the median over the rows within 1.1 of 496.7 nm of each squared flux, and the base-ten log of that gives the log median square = 3.80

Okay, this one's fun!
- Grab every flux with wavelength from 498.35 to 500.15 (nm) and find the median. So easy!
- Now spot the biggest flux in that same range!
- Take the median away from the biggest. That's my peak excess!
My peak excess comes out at 28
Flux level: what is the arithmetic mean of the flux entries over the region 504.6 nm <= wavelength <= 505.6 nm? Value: 65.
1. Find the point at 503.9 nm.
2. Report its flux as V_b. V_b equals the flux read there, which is 62.63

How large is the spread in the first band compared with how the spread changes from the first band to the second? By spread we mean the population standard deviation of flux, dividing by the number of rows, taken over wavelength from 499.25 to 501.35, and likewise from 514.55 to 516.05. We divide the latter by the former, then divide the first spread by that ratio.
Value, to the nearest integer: 433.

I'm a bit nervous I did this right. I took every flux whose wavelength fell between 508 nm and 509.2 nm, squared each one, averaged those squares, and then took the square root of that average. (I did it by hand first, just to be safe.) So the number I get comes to 64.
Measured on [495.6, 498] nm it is 81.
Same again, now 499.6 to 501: 137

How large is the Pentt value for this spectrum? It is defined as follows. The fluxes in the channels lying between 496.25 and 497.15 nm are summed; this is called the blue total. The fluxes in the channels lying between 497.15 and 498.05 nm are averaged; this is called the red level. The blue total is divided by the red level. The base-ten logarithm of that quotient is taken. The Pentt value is 0.54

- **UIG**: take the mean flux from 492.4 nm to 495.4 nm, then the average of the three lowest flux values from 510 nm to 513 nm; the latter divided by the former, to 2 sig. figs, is 0.91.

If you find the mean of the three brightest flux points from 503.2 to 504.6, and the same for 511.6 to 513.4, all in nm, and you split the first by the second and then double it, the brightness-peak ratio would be 2.0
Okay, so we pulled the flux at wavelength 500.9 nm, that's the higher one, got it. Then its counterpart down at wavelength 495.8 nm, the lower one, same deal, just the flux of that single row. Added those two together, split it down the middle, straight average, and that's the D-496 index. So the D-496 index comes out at 137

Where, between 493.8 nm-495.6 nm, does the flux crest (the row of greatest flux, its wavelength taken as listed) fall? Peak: 495.5 nm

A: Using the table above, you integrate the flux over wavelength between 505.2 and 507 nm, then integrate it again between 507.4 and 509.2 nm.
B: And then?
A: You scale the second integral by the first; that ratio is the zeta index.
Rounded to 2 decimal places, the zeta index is 0.97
